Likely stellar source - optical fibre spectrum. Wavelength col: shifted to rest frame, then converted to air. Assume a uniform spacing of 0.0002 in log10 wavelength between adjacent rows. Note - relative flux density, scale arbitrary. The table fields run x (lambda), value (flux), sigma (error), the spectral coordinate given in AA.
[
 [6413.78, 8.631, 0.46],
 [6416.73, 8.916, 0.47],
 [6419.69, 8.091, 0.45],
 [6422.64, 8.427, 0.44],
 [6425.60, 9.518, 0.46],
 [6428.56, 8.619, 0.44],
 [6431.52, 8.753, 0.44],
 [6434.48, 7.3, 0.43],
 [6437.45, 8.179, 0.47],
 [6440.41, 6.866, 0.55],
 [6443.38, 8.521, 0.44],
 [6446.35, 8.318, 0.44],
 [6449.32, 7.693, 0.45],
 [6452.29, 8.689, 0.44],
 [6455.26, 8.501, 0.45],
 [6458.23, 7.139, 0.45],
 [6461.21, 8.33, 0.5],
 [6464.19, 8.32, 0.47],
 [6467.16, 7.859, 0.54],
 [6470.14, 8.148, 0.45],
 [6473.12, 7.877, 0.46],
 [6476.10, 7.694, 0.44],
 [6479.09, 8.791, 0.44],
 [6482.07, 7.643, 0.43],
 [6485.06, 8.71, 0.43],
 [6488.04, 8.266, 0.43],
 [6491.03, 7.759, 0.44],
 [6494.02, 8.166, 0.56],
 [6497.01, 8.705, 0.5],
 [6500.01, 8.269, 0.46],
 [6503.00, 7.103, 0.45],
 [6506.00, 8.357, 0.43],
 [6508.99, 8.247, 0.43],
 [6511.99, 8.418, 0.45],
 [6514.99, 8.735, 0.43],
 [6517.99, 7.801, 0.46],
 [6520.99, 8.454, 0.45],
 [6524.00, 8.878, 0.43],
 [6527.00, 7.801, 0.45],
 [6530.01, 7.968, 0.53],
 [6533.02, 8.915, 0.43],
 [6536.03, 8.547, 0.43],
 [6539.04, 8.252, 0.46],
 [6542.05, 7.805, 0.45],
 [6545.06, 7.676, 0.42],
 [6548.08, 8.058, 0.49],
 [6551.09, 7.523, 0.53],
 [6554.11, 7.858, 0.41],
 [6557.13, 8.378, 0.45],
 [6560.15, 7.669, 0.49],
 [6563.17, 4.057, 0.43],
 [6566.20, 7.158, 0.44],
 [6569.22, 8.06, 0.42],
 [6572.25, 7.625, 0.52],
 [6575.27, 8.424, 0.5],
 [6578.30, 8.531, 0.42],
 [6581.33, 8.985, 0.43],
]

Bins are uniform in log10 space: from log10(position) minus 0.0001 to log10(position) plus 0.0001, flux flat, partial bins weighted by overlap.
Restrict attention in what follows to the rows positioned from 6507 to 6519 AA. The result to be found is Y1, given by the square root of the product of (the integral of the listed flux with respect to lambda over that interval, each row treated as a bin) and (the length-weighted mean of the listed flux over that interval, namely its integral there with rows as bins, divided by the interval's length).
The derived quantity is 28.8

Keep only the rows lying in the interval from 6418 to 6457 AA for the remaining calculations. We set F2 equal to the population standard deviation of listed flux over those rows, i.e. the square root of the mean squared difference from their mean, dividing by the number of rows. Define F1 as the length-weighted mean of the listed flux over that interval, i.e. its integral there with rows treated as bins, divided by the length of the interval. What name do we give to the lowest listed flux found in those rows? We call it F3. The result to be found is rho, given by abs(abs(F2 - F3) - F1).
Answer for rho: 2.0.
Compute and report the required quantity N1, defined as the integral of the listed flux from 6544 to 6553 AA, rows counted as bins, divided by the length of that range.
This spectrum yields 7.76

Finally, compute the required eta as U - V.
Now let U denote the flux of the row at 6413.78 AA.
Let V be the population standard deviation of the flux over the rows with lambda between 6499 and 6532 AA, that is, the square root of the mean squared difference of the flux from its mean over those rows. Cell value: 8.2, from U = 8.631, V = 0.473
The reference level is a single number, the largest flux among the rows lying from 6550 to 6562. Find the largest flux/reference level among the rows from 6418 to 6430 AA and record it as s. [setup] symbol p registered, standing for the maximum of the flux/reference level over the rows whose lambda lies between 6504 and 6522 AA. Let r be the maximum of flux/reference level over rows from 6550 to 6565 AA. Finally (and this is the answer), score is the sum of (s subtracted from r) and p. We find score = 0.91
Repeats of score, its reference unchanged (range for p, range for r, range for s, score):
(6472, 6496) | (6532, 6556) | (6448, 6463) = 1.08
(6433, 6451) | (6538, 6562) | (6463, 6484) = 0.97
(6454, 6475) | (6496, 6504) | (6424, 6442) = 0.92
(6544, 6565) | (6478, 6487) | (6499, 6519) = 1.01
